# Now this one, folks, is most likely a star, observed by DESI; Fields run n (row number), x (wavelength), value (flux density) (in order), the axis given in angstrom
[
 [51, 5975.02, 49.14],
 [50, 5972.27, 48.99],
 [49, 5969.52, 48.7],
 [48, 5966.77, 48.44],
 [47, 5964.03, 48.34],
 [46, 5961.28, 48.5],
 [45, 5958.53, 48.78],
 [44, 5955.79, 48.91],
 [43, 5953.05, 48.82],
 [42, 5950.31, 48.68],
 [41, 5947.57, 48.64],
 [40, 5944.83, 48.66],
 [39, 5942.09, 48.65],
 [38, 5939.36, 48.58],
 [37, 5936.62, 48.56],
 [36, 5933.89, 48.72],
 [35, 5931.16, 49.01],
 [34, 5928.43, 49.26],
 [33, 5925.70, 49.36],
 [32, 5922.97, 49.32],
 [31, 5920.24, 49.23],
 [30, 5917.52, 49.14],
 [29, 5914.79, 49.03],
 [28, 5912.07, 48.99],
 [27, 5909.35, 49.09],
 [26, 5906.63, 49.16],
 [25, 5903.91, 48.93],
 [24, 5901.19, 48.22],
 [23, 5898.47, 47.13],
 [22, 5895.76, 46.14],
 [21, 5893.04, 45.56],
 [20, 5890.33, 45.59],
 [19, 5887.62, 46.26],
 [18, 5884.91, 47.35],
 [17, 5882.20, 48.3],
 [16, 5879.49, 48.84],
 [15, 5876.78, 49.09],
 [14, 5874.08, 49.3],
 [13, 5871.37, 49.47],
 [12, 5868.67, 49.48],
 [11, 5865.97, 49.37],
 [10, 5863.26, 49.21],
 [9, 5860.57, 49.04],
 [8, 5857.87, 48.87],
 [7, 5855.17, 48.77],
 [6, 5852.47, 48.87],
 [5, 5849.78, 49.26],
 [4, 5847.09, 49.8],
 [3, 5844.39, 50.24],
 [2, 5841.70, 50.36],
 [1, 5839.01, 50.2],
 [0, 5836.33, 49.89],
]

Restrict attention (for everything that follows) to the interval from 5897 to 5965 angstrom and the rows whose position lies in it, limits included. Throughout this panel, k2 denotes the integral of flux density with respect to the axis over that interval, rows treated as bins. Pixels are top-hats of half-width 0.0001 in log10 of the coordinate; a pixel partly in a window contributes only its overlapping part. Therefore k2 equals 3317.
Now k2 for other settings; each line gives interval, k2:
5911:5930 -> 935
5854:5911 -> 2750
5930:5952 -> 1071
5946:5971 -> 1216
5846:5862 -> 786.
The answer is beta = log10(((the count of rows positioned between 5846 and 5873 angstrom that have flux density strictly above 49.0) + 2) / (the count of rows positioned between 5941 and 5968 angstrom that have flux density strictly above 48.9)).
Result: 1.0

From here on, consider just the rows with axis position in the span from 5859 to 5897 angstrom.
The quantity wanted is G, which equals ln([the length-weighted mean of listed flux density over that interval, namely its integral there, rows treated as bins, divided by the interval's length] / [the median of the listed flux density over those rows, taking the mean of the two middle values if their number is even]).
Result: -0.018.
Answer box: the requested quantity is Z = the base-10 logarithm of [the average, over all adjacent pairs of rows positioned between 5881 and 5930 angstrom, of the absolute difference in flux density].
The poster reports -0.4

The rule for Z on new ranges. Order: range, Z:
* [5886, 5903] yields -0.2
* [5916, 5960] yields -1.0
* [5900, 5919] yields -0.7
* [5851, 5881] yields -0.8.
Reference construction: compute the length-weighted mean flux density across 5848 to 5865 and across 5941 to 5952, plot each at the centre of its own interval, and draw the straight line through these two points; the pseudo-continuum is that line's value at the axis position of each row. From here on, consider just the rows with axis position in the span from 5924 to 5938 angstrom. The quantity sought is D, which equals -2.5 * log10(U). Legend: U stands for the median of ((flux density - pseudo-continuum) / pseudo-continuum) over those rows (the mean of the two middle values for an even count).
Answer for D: 5.5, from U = 0.0062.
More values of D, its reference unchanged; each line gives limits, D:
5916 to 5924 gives 5.0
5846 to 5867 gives 6.6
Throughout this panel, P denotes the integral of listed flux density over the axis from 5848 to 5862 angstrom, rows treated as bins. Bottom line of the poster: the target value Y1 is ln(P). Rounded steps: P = 686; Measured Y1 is 6.53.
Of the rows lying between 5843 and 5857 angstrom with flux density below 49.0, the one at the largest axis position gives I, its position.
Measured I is 5855.17 angstrom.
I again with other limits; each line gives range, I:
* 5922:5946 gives 5944.83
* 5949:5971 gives 5969.52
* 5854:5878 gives 5857.87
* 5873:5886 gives 5884.91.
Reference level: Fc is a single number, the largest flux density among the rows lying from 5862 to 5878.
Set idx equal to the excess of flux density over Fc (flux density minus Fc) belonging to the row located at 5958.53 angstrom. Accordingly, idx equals -0.70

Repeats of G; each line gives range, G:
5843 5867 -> 0.001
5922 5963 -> 0.002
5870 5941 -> -0.012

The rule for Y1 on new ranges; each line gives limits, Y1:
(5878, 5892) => 6.49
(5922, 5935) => 6.46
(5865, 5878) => 6.46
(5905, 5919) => 6.53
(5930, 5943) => 6.45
